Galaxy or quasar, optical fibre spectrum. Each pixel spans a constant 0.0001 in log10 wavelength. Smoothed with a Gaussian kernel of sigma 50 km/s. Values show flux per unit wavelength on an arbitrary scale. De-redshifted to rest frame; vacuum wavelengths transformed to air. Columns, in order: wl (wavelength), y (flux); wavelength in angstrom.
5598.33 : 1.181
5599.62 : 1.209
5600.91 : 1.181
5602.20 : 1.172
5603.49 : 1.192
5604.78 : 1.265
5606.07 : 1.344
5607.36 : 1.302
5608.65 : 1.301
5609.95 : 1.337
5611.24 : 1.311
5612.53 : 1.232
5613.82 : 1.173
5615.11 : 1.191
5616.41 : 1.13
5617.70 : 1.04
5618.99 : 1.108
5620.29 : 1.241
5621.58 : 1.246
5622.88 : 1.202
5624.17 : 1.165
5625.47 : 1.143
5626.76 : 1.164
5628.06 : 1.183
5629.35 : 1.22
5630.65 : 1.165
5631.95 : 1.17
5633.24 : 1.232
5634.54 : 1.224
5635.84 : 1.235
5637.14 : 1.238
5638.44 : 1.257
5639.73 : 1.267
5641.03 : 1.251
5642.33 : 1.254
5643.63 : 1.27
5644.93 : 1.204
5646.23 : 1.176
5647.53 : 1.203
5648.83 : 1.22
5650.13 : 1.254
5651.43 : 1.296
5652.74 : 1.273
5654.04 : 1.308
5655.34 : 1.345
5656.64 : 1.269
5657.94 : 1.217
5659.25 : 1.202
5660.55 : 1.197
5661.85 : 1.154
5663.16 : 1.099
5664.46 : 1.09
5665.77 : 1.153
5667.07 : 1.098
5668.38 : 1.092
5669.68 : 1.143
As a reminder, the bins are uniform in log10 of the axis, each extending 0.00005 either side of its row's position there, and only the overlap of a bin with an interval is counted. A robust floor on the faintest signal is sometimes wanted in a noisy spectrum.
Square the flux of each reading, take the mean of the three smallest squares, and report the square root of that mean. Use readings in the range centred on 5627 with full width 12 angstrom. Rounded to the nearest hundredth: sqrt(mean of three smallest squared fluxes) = 1.16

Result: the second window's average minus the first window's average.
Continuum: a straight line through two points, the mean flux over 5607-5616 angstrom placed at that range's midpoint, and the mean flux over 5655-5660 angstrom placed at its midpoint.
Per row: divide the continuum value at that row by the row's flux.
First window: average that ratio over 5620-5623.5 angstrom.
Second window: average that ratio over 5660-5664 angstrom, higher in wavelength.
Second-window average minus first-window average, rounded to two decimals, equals 0.07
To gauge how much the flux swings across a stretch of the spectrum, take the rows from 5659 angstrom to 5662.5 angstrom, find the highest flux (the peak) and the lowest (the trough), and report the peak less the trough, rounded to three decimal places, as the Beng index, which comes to 0.048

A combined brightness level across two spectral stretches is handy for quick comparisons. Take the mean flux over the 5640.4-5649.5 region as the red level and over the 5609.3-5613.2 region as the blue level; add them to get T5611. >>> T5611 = 2.52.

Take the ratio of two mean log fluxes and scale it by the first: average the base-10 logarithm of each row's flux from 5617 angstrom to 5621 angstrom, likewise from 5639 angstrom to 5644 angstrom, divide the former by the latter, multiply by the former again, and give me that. 0.03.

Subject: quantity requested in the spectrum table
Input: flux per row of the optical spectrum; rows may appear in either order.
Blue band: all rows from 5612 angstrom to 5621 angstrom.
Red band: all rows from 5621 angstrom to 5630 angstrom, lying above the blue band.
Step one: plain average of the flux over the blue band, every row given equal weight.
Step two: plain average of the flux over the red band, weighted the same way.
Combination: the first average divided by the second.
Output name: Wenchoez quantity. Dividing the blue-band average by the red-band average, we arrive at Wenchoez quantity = 0.98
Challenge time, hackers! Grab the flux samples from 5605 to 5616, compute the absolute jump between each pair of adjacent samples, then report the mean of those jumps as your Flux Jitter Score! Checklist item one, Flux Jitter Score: 0.037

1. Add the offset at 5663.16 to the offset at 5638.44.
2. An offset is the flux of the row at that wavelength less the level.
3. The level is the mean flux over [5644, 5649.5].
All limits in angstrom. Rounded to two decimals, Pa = -0.05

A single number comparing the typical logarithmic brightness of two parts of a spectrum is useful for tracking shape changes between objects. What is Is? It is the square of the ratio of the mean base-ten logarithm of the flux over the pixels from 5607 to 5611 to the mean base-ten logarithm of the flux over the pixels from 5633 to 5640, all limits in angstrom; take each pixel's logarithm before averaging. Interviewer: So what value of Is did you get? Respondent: 1.6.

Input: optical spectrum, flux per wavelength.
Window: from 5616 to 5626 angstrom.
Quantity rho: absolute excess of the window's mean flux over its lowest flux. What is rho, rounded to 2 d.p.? 0.12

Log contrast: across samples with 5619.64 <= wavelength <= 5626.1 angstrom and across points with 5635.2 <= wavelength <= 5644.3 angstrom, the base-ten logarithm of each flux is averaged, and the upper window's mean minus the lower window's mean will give 0.02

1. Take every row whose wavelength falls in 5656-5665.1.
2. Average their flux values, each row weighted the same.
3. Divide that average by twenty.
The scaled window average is 0.0588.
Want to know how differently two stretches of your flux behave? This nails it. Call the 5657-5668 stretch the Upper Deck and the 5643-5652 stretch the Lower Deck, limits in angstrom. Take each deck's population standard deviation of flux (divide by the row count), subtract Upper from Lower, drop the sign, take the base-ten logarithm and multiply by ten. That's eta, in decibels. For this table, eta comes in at -21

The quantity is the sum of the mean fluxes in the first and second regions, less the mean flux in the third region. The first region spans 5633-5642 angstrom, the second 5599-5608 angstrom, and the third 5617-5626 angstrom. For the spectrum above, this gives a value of 1.32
